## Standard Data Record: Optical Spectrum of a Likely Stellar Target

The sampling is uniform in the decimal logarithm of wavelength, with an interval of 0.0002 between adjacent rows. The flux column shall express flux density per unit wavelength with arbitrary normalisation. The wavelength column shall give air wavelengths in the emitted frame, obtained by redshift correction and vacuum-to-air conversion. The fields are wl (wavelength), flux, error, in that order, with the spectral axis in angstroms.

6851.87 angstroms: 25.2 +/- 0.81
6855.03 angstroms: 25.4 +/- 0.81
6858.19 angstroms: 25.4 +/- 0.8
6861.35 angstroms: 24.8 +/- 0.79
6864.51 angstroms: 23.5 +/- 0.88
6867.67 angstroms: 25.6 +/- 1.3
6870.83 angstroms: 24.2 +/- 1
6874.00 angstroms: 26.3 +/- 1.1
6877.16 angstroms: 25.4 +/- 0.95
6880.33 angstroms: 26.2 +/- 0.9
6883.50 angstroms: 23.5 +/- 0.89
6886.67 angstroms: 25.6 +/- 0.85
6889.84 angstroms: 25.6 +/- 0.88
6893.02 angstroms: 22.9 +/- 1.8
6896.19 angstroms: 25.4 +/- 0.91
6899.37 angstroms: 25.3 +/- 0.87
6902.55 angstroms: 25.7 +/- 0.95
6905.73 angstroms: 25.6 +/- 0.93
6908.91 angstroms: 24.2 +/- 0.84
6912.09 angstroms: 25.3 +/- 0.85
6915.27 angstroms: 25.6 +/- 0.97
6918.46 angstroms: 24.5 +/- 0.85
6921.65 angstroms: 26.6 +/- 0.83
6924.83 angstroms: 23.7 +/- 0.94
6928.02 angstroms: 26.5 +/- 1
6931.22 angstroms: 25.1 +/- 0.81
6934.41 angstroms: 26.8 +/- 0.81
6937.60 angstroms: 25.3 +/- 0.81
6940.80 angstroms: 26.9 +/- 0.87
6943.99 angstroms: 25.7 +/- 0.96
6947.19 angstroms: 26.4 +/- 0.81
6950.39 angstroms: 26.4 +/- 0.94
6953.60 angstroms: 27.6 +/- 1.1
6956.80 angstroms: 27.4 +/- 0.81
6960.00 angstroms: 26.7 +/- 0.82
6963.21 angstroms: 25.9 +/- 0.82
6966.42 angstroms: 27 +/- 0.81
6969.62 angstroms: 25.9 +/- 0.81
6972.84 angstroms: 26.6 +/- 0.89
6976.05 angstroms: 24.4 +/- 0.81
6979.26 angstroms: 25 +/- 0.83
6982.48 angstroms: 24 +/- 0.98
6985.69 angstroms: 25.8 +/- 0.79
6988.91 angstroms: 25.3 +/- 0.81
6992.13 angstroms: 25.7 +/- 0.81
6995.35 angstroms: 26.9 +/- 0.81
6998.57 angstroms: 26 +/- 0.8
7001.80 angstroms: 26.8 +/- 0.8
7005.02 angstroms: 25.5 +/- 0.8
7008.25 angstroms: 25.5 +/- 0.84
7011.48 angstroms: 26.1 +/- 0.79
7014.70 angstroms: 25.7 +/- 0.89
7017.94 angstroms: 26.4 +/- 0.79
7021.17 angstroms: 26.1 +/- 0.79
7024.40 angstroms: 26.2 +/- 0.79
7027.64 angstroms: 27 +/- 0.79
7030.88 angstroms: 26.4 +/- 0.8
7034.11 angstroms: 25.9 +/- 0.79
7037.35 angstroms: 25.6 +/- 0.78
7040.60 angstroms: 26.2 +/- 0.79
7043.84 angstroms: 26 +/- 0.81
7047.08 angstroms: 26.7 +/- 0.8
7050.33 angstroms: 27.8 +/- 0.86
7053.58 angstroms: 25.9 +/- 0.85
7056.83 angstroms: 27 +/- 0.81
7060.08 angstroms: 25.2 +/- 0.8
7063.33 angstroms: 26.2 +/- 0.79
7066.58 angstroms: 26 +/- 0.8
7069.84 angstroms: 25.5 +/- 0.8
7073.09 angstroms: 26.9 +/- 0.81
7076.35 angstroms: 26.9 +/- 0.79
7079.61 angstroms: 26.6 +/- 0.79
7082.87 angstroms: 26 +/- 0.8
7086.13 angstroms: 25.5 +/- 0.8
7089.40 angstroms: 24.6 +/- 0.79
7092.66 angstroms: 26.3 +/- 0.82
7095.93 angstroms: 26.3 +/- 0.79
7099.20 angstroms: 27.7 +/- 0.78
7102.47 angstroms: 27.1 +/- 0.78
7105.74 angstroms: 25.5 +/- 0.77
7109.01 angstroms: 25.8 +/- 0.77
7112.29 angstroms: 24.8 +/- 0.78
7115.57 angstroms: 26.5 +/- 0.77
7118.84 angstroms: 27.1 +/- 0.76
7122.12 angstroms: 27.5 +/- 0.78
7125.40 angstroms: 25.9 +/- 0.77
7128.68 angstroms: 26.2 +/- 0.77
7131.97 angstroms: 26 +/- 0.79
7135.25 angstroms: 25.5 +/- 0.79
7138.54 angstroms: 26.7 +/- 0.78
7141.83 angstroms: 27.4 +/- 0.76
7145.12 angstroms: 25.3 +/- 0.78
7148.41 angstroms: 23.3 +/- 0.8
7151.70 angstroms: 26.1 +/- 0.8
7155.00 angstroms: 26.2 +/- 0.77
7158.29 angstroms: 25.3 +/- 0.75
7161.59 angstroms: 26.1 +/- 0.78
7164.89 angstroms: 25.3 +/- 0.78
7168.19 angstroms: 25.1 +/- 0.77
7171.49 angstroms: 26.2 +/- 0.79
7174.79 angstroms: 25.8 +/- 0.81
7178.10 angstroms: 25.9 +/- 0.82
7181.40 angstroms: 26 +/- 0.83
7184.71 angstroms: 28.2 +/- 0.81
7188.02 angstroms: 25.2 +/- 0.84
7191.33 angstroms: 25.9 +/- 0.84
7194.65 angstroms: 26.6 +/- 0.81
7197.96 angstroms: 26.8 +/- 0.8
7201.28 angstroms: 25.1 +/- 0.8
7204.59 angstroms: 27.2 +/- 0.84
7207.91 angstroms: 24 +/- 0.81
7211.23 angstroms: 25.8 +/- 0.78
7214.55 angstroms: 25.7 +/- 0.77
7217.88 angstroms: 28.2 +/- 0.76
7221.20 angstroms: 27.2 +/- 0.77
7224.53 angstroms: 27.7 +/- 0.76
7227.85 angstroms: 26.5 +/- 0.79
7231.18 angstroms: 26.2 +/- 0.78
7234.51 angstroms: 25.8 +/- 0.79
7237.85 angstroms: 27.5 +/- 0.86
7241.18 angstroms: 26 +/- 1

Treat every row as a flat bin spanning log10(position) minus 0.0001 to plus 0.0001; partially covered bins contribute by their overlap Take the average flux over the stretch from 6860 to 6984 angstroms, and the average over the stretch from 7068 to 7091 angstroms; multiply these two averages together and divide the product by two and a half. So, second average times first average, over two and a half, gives 265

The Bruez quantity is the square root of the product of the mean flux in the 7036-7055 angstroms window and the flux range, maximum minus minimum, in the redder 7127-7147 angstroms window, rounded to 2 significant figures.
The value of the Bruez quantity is 7.4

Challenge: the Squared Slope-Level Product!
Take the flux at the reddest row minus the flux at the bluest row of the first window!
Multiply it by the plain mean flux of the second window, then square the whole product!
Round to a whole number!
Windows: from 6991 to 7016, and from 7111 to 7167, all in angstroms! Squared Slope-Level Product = 0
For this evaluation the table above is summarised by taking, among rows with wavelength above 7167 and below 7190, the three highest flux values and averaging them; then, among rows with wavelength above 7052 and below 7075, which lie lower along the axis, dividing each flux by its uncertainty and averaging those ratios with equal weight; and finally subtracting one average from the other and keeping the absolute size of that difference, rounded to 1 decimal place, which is 5.5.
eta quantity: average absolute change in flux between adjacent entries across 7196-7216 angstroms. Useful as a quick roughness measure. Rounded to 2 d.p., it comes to 1.78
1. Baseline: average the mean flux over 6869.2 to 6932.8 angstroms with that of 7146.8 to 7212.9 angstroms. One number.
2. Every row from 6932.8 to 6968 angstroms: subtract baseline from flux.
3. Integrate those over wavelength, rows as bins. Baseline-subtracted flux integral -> 38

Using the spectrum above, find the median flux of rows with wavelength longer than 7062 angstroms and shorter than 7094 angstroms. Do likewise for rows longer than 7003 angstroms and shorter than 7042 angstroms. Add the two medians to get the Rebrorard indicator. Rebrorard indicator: 52.2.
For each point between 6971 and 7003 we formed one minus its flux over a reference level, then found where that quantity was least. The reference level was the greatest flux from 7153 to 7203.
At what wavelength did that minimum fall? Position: 6995.35 angstroms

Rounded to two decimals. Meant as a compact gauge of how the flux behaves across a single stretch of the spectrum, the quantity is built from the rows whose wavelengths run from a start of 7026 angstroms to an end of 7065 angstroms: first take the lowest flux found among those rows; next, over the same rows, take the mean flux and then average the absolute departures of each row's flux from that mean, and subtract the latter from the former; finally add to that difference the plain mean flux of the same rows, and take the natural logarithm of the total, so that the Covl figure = 3.93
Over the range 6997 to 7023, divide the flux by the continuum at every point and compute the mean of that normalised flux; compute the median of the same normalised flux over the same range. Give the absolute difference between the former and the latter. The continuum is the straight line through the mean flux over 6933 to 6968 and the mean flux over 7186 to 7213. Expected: 0.001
